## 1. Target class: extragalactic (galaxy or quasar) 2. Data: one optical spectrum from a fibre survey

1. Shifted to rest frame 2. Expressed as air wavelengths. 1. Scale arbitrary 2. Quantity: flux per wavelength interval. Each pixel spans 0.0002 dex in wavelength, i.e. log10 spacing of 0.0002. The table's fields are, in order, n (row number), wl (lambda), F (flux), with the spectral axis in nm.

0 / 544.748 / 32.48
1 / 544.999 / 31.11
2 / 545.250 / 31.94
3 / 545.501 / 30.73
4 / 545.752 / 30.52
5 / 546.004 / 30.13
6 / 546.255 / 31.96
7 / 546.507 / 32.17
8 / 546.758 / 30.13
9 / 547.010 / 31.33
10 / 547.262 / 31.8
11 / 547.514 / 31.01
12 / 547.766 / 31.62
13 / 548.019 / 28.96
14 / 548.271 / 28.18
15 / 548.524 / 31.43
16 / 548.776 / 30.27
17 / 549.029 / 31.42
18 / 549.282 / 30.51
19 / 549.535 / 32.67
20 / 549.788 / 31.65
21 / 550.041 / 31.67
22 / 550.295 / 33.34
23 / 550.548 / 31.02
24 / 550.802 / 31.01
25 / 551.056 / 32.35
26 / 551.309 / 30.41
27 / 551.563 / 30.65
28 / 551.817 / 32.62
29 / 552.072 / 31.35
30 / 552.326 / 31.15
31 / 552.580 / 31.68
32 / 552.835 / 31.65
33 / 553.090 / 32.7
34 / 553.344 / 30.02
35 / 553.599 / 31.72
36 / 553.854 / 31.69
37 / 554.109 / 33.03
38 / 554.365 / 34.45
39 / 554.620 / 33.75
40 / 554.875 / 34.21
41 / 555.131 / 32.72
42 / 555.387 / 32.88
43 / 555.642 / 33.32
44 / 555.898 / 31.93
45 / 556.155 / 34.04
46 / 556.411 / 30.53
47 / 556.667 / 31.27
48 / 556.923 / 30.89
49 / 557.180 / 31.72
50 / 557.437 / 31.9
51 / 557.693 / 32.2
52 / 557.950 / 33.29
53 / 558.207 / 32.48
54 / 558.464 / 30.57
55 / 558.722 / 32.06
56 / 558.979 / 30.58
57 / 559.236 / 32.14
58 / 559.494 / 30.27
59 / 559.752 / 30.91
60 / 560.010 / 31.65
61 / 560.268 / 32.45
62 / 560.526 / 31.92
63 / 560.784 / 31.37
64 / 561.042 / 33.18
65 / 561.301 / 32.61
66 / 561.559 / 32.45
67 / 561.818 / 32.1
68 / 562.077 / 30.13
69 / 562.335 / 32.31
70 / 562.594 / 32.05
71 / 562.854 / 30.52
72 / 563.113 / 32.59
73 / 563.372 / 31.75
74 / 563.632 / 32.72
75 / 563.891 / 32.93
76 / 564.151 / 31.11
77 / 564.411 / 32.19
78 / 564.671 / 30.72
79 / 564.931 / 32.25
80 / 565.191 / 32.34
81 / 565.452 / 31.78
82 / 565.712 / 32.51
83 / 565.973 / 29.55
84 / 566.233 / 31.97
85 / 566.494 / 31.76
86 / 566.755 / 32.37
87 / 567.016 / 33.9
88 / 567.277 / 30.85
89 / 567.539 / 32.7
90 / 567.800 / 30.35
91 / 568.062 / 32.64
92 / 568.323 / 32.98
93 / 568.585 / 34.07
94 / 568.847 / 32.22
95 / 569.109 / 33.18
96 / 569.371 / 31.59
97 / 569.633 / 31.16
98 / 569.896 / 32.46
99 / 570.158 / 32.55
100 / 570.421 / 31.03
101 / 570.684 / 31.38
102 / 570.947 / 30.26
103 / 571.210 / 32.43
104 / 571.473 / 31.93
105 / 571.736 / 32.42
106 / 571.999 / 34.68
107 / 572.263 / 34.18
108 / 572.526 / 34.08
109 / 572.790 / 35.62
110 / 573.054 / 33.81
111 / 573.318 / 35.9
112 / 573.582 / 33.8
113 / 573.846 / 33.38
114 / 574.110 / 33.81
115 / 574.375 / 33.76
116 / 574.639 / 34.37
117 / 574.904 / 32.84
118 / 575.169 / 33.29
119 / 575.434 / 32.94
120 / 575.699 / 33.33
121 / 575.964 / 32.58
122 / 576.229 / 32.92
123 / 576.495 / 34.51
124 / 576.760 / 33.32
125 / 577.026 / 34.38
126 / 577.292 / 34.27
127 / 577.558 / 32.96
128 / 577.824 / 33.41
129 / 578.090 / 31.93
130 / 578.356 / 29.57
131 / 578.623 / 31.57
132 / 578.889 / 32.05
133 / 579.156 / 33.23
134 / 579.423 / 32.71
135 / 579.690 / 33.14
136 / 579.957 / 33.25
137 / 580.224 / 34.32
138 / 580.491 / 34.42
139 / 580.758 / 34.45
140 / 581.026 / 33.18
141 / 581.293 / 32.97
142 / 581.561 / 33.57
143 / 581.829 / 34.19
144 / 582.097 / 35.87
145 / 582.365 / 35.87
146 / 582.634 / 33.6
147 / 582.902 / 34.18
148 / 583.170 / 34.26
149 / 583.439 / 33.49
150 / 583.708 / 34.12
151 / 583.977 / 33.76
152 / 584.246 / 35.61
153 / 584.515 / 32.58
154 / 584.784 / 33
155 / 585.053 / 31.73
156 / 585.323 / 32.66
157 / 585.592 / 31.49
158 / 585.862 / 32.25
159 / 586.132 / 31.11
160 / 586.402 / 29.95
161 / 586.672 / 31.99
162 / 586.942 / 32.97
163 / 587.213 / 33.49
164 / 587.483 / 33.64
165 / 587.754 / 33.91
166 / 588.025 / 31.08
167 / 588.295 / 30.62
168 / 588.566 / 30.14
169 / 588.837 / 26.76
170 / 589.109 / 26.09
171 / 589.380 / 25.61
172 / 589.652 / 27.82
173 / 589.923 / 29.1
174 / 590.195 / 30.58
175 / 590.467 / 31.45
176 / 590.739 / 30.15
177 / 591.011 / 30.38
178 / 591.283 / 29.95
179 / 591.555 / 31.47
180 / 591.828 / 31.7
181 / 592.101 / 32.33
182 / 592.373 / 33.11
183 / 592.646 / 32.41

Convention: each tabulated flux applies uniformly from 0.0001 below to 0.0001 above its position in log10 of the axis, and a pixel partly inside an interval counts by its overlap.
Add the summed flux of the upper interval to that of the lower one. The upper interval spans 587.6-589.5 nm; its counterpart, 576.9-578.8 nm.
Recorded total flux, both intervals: 432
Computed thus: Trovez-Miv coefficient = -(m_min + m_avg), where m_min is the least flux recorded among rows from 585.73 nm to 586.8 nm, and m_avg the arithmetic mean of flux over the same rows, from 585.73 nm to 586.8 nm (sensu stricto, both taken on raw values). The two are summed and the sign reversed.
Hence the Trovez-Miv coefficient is -61.3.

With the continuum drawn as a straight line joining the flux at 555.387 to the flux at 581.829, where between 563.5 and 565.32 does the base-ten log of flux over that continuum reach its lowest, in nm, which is 564.671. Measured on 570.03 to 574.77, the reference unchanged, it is 570.947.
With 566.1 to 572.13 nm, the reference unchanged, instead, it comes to 570.947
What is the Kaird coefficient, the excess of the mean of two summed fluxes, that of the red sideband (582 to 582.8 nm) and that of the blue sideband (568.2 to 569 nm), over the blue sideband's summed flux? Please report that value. 3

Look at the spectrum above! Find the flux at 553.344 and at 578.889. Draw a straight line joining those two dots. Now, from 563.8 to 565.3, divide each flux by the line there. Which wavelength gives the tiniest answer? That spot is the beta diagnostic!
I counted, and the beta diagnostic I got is 564.671 nm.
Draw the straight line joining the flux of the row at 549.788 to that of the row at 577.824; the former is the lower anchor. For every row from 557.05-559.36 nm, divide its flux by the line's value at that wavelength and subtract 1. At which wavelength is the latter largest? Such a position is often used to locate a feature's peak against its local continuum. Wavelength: 557.950 nm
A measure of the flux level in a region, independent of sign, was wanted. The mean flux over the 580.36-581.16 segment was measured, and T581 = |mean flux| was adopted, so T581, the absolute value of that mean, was 34.0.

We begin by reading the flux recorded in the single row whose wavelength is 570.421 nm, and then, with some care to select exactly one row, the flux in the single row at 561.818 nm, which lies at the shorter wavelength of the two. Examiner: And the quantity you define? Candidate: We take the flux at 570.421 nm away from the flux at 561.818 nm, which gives 1.1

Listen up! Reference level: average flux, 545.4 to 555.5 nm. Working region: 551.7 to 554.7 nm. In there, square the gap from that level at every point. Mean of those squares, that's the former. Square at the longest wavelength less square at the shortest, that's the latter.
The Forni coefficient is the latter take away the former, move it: 2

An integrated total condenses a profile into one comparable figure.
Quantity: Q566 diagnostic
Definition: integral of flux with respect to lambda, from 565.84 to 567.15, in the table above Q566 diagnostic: 42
